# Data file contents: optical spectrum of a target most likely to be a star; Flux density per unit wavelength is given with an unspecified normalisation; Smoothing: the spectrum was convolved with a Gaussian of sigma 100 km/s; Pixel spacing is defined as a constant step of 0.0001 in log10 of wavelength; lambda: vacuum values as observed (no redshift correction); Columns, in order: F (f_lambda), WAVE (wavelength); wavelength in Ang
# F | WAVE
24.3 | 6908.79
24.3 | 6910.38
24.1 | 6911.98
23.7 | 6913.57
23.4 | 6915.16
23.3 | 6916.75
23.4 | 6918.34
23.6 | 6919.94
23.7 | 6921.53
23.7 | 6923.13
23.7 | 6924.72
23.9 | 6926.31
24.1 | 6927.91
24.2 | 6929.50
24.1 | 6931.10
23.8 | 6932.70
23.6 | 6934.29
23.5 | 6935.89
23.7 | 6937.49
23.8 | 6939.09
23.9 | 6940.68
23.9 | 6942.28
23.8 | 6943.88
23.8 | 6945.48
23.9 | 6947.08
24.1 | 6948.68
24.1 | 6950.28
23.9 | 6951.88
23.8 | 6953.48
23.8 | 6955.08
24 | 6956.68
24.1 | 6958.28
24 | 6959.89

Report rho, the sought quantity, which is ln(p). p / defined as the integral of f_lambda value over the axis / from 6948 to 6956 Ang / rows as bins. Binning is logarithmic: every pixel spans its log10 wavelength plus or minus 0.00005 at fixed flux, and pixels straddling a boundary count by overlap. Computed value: 5.255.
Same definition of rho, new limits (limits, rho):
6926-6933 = 5.125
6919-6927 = 5.245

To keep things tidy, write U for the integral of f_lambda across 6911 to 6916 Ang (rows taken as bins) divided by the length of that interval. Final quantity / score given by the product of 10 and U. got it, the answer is 237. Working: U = 23.7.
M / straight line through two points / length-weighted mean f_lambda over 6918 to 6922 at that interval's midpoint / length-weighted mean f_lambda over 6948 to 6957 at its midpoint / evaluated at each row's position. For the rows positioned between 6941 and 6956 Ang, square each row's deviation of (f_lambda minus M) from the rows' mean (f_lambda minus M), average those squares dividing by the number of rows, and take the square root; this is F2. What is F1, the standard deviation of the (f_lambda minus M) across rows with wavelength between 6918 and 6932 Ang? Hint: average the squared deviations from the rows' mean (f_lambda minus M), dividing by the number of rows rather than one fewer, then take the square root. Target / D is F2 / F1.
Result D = 0.62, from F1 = 0.20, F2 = 0.13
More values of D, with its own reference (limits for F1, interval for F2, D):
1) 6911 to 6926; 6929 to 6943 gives 0.98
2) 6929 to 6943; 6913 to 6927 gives 0.66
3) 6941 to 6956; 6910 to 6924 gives 2.69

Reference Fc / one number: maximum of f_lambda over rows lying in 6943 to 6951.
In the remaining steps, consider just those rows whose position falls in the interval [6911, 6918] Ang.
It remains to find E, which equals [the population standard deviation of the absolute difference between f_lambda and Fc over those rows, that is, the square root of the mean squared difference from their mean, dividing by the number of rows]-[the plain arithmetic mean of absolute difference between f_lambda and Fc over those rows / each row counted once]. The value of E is -0.16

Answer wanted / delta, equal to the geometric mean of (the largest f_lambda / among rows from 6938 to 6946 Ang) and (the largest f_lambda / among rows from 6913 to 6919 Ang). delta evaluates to 23.80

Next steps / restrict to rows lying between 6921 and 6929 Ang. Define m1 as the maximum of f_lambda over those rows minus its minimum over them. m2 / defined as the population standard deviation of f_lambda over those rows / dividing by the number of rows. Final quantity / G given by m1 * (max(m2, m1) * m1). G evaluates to 0.06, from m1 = 0.40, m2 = 0.160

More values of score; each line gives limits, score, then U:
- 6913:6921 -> 235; 23.5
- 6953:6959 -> 239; 23.9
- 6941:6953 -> 239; 23.9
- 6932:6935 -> 238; 23.8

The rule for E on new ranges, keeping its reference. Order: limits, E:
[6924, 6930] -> -0.03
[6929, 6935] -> -0.03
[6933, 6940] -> -0.34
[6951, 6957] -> -0.14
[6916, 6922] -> -0.44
